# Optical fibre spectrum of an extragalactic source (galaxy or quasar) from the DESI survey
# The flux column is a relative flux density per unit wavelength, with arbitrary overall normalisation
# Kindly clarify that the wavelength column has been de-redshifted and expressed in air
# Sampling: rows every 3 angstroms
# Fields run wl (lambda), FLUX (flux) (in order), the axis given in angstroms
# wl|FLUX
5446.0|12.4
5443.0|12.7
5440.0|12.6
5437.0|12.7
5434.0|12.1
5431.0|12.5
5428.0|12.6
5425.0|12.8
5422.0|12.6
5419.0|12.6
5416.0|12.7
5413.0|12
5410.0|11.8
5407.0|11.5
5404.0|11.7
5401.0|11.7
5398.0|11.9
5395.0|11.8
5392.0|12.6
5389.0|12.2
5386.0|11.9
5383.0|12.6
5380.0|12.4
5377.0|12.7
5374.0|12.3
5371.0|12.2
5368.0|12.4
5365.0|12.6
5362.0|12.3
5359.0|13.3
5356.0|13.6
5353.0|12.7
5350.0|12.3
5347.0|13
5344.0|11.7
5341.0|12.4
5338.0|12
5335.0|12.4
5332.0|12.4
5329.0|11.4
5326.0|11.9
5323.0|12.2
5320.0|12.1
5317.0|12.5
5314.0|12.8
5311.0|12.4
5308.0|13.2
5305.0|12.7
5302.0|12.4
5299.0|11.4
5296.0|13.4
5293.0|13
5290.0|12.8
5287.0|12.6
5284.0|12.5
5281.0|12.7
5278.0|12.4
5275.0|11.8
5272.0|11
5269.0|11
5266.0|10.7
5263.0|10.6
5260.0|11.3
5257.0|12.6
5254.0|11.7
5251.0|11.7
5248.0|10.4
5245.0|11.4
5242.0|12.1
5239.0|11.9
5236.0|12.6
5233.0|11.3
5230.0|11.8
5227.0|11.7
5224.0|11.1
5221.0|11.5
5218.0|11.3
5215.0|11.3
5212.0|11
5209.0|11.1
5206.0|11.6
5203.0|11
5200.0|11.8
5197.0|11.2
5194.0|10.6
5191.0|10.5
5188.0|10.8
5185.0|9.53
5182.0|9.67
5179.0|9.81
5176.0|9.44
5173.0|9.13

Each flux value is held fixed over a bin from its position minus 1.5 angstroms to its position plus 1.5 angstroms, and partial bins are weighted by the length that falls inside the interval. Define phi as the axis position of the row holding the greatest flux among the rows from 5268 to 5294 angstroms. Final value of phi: 5293.0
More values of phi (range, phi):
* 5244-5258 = 5257.0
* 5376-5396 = 5377.0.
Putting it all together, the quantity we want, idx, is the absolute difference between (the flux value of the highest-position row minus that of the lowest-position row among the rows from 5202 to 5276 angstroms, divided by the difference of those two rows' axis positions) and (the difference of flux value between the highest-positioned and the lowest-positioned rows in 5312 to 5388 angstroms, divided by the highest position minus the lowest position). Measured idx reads 0.024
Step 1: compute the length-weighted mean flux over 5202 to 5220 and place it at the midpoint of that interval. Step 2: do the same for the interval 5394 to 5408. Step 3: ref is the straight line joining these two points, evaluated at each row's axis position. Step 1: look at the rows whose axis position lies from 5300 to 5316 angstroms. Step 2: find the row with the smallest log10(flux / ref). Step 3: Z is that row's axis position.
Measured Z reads 5311.0 angstroms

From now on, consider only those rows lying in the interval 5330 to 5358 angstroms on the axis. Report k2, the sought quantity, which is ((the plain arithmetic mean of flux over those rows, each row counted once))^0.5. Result 3.54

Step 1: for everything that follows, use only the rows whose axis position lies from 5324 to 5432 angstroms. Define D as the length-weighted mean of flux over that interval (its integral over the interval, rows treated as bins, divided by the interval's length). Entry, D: 12.3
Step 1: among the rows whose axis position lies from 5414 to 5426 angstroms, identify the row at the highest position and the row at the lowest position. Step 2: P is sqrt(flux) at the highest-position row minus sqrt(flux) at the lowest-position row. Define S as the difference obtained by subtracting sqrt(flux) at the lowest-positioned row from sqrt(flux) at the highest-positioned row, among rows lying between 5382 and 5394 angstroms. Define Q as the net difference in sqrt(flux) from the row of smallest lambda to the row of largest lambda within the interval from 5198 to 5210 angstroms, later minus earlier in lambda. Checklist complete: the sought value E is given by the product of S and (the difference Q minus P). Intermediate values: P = 0.01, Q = -0.10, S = 0.00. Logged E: 0.0000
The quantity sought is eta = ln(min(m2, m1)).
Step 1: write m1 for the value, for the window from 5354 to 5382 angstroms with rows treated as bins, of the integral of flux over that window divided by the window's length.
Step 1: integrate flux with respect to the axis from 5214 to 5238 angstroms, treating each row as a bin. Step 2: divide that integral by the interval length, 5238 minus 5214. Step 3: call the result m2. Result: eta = 2.45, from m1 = 12.6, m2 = 11.6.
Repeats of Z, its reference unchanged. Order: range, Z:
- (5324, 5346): 5329.0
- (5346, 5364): 5362.0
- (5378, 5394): 5386.0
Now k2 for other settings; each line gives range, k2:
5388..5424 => 3.48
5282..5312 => 3.56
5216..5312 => 3.45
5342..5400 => 3.53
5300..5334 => 3.52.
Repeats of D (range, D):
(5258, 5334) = 12.1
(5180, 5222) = 10.9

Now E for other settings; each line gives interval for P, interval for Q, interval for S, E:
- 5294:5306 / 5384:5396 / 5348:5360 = 0.0115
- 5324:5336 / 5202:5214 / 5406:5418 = -0.0124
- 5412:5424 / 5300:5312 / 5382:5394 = 0.0000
